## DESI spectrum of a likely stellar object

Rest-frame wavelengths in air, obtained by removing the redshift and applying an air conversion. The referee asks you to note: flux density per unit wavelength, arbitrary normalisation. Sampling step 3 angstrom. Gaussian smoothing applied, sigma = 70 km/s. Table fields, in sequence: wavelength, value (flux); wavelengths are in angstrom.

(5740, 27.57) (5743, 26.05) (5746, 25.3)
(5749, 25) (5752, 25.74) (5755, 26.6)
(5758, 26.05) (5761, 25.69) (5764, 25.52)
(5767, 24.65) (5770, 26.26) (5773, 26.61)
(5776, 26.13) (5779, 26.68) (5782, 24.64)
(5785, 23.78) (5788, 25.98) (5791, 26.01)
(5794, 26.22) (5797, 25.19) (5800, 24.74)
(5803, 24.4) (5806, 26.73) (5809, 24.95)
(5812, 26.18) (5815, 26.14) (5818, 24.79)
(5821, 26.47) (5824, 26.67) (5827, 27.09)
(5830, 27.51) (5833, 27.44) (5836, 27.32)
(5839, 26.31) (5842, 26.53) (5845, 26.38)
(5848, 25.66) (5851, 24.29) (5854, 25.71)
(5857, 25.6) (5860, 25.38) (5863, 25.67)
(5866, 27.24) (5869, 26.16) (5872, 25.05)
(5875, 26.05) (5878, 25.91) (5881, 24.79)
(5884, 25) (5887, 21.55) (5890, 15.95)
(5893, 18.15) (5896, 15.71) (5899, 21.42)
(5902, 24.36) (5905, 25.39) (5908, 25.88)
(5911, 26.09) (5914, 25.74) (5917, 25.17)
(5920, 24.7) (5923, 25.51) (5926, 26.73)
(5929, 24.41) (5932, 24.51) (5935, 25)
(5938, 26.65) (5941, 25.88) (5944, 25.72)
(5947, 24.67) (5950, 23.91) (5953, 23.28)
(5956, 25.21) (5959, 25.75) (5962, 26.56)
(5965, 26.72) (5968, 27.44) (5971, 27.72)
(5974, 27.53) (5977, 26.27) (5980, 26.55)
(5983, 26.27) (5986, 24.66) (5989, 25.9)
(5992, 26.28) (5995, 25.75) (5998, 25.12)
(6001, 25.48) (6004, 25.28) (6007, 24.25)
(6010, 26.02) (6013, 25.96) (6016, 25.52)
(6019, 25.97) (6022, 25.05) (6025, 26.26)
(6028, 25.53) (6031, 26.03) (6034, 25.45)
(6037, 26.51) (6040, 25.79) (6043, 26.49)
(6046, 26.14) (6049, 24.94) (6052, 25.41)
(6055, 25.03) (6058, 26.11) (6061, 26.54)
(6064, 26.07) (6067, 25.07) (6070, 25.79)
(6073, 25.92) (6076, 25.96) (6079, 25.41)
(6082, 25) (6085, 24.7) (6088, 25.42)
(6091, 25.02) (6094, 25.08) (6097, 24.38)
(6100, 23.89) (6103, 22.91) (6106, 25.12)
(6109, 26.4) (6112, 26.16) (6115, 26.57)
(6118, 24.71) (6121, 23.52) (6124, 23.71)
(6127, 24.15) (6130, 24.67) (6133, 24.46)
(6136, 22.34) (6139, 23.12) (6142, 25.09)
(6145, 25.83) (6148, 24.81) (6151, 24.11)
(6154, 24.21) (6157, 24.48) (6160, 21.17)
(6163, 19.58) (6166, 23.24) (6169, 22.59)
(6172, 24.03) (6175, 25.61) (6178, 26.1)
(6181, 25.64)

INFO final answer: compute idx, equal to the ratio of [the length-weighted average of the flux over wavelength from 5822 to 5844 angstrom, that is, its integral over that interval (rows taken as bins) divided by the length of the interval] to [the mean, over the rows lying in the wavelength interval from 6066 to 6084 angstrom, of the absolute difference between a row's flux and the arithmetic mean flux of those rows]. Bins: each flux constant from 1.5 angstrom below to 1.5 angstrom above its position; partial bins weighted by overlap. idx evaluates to 74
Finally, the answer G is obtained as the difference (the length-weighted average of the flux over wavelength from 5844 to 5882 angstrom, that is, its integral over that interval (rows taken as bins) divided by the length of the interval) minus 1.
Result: 24.7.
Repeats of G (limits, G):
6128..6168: 22.6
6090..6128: 23.7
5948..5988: 25.0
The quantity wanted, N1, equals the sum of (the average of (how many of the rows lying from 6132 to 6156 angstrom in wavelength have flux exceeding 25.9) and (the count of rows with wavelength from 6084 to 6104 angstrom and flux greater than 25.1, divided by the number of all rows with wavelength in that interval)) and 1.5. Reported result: 1.6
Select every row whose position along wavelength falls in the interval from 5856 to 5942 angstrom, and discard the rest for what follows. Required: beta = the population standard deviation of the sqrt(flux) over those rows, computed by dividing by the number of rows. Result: 0.32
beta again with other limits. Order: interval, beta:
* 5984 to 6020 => 0.06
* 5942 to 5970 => 0.13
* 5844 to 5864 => 0.06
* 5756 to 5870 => 0.09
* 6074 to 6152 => 0.11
